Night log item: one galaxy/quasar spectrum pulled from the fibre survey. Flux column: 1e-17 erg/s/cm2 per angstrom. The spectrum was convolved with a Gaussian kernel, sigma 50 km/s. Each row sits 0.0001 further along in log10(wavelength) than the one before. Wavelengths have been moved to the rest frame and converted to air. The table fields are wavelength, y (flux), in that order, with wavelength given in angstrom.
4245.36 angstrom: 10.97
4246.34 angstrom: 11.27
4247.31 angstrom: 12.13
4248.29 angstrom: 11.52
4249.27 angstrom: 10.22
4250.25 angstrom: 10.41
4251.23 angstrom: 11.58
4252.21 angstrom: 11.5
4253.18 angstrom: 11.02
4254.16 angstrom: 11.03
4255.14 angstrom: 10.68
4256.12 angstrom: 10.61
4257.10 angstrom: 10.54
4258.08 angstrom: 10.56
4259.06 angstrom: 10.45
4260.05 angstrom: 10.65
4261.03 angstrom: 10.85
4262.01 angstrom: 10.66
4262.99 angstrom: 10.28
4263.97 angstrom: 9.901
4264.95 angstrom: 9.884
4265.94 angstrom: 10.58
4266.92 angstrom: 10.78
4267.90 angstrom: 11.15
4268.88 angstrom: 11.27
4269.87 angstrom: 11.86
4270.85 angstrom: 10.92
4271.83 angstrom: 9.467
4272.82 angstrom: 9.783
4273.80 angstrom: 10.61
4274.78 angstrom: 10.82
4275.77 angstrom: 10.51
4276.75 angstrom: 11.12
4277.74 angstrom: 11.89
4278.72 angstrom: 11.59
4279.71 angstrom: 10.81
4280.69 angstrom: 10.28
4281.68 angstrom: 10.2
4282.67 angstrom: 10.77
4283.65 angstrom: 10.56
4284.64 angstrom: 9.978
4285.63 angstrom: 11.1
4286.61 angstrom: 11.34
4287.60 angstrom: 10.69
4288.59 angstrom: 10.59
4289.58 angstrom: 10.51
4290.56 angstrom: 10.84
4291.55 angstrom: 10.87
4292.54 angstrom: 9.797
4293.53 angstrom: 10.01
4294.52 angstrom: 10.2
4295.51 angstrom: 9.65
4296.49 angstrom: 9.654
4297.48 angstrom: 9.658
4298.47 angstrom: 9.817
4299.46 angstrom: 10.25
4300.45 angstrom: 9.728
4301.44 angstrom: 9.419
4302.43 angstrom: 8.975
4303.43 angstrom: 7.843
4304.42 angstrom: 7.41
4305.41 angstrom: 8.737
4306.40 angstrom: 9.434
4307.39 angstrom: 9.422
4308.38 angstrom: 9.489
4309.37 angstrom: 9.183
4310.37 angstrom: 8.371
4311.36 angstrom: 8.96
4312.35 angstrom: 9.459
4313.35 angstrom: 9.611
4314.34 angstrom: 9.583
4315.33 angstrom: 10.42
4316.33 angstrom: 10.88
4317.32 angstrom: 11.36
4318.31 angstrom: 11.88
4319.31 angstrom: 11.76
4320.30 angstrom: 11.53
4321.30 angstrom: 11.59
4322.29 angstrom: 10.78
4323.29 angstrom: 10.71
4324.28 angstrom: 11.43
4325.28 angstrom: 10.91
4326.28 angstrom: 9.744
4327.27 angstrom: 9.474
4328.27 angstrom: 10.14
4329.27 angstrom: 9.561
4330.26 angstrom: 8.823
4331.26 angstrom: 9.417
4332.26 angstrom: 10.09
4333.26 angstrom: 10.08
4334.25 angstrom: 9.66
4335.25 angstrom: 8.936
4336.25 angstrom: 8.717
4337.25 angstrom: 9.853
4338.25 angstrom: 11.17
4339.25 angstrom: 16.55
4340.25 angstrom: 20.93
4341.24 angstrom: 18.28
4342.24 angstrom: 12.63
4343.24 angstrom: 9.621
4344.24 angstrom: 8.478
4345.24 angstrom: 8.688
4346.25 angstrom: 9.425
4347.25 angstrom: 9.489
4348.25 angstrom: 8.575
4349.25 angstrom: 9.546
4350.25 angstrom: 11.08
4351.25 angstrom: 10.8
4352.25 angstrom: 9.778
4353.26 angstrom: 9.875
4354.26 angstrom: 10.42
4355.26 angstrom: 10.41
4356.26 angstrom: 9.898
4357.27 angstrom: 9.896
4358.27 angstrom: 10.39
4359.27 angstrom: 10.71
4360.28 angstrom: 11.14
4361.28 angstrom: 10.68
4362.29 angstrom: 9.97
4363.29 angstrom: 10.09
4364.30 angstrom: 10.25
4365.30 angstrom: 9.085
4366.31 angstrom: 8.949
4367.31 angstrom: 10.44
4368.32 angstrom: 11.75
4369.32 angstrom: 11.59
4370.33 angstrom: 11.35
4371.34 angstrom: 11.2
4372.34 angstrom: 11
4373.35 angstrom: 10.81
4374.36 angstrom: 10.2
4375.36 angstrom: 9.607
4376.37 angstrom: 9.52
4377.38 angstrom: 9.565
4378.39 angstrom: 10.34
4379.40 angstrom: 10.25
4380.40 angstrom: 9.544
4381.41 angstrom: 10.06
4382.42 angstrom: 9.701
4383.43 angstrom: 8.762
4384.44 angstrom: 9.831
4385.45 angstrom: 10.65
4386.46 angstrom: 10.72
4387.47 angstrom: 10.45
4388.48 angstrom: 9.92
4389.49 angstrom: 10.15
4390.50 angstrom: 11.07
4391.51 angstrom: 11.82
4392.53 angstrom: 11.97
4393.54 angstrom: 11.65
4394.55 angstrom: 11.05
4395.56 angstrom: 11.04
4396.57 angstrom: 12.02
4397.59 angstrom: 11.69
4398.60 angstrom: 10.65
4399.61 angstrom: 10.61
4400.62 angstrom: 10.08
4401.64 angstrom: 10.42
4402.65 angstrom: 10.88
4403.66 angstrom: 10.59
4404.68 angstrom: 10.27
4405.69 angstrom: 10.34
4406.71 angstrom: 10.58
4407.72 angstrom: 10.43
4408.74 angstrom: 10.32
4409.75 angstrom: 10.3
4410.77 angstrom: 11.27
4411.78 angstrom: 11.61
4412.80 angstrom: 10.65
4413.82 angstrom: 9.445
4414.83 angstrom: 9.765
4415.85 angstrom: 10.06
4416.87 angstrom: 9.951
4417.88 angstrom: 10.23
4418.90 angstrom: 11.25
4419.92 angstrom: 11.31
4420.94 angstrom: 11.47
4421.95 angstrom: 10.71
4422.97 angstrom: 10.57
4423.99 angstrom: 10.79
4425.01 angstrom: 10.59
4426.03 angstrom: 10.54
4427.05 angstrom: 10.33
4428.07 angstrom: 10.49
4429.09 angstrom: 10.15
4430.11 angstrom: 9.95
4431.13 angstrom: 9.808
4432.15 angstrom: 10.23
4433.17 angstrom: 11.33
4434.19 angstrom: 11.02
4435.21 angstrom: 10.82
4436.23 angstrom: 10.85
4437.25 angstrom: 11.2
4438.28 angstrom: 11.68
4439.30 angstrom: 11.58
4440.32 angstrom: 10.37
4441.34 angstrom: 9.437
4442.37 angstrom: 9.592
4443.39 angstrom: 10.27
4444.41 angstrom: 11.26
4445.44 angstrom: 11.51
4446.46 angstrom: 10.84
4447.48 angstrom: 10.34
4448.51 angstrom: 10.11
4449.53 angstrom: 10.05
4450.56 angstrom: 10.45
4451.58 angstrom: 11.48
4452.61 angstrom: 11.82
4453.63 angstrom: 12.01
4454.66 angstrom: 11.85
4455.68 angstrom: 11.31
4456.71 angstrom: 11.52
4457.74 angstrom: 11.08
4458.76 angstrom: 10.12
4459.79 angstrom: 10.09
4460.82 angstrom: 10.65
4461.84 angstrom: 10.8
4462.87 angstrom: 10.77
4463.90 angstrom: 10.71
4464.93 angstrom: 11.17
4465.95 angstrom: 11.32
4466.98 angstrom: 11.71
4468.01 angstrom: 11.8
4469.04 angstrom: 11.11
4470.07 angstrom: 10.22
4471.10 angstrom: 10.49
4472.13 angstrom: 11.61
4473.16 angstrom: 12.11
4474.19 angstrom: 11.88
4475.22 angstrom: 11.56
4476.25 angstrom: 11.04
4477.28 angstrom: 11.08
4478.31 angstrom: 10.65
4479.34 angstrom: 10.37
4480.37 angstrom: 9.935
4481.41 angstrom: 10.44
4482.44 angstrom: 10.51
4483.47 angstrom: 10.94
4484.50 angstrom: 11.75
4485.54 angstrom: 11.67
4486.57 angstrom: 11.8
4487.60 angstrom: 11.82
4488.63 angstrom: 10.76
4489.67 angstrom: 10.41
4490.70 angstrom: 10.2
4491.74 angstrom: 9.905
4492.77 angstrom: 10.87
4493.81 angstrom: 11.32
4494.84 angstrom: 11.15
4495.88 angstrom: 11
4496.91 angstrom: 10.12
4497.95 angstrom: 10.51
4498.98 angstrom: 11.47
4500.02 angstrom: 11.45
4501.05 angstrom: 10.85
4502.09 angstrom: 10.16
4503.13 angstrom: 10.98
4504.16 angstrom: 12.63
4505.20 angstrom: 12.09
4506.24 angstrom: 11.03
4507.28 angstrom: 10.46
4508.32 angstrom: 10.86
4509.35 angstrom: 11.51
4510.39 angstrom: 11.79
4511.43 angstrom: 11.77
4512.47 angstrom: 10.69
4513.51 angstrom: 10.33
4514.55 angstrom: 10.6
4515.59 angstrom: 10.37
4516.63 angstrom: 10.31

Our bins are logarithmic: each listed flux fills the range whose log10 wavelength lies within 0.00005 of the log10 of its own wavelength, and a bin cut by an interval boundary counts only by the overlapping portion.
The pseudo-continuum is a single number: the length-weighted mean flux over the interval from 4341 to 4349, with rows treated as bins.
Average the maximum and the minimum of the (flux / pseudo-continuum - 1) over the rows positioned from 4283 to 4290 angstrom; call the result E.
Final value 0.03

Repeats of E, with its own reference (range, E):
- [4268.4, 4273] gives 0.03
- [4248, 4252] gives 0.05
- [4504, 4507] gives 0.14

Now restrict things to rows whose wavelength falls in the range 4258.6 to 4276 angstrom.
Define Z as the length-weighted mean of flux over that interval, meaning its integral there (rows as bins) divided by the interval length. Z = 10.6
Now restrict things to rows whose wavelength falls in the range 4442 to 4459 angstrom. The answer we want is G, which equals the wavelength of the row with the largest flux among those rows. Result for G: 4453.63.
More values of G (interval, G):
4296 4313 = 4299.46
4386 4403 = 4396.57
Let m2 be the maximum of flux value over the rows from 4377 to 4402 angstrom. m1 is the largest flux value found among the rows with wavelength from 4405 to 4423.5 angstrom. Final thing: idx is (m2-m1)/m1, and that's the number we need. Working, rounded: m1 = 11.61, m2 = 12.02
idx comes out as 0.04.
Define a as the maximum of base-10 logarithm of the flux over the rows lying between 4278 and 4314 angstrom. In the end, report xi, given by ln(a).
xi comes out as 0.062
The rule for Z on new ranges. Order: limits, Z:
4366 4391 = 10.3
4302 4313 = 8.8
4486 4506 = 11.0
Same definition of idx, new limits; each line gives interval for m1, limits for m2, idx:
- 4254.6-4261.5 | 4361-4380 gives 0.08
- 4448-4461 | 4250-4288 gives -0.01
